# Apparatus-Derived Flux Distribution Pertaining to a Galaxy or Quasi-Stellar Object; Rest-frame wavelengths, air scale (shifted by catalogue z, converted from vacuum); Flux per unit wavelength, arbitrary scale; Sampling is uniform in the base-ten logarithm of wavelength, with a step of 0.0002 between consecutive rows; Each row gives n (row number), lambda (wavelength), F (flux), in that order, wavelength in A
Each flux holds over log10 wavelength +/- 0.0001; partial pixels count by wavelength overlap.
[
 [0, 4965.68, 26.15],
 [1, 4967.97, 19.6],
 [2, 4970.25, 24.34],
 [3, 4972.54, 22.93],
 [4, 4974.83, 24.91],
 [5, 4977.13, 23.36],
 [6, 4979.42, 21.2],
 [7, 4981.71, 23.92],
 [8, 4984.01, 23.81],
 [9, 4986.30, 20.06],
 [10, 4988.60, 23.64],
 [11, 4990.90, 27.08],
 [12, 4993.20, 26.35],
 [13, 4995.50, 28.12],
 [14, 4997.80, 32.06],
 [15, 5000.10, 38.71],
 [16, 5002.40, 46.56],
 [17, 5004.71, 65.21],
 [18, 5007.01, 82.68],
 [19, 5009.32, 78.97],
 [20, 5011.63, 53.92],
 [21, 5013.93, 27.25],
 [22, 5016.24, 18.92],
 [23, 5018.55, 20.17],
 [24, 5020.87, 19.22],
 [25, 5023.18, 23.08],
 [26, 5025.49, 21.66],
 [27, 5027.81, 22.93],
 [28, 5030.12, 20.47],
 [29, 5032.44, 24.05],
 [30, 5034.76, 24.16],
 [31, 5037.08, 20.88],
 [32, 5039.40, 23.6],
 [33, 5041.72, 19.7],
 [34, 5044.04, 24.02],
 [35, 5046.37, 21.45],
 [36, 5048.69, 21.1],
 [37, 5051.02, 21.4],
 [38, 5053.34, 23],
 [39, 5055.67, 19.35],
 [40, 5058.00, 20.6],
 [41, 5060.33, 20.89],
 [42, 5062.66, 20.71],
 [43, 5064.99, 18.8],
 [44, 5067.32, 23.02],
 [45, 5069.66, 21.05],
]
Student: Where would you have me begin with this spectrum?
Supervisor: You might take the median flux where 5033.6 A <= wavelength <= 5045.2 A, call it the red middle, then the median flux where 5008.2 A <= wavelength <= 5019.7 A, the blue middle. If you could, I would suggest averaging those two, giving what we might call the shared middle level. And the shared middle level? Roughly 25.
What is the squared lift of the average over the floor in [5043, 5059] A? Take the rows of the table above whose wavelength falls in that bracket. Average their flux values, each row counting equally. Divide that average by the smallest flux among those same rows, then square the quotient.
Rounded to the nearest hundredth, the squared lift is 1.24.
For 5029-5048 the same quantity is 1.28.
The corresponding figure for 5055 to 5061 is 1.10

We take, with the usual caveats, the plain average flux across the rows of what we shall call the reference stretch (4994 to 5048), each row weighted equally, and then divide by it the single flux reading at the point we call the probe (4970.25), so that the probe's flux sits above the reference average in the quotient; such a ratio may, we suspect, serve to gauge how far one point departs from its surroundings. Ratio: 0.74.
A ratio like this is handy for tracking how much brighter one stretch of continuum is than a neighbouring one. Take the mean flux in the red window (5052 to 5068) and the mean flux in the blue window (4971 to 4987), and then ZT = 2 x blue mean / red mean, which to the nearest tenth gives 2.2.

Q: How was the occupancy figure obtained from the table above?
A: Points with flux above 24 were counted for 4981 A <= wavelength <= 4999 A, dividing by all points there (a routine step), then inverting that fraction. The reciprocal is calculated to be 2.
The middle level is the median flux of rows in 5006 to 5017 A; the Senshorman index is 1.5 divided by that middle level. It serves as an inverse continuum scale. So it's 0.028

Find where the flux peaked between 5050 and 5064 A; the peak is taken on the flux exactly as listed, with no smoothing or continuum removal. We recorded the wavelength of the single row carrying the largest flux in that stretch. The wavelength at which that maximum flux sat 5053.34 A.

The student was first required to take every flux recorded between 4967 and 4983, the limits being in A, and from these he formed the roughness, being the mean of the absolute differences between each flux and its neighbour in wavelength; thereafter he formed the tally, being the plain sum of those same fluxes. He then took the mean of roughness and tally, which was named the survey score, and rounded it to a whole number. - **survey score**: 81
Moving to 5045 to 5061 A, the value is 75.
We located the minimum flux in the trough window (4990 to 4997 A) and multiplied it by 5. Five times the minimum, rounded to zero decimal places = 132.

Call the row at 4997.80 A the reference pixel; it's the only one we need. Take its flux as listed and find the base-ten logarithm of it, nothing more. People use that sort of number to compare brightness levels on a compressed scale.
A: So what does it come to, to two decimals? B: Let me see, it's 1.51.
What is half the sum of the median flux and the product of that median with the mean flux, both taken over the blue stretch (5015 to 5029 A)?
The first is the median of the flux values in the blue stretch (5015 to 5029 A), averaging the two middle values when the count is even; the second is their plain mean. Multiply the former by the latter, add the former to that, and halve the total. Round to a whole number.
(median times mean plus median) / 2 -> 230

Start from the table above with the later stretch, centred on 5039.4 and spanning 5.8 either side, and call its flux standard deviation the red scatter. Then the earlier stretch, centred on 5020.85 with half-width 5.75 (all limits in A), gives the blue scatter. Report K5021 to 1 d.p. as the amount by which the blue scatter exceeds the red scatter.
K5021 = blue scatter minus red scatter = -0.3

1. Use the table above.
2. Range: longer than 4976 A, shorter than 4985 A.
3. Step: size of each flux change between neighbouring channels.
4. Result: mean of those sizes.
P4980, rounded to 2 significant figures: 1.7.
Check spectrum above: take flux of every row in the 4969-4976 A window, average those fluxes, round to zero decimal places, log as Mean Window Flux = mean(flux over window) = 24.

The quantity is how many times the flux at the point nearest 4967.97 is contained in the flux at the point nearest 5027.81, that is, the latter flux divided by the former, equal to 1.17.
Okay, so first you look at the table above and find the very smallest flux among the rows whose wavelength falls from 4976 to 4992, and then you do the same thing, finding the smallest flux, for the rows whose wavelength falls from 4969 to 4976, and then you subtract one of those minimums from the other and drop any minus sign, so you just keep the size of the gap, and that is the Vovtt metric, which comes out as 3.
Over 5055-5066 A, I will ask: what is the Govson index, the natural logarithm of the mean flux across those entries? 3.00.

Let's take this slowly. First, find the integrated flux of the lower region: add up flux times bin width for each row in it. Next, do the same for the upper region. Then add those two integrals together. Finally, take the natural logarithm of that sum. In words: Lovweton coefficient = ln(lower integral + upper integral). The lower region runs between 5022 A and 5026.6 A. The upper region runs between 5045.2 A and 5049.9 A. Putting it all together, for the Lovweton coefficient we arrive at 5.31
